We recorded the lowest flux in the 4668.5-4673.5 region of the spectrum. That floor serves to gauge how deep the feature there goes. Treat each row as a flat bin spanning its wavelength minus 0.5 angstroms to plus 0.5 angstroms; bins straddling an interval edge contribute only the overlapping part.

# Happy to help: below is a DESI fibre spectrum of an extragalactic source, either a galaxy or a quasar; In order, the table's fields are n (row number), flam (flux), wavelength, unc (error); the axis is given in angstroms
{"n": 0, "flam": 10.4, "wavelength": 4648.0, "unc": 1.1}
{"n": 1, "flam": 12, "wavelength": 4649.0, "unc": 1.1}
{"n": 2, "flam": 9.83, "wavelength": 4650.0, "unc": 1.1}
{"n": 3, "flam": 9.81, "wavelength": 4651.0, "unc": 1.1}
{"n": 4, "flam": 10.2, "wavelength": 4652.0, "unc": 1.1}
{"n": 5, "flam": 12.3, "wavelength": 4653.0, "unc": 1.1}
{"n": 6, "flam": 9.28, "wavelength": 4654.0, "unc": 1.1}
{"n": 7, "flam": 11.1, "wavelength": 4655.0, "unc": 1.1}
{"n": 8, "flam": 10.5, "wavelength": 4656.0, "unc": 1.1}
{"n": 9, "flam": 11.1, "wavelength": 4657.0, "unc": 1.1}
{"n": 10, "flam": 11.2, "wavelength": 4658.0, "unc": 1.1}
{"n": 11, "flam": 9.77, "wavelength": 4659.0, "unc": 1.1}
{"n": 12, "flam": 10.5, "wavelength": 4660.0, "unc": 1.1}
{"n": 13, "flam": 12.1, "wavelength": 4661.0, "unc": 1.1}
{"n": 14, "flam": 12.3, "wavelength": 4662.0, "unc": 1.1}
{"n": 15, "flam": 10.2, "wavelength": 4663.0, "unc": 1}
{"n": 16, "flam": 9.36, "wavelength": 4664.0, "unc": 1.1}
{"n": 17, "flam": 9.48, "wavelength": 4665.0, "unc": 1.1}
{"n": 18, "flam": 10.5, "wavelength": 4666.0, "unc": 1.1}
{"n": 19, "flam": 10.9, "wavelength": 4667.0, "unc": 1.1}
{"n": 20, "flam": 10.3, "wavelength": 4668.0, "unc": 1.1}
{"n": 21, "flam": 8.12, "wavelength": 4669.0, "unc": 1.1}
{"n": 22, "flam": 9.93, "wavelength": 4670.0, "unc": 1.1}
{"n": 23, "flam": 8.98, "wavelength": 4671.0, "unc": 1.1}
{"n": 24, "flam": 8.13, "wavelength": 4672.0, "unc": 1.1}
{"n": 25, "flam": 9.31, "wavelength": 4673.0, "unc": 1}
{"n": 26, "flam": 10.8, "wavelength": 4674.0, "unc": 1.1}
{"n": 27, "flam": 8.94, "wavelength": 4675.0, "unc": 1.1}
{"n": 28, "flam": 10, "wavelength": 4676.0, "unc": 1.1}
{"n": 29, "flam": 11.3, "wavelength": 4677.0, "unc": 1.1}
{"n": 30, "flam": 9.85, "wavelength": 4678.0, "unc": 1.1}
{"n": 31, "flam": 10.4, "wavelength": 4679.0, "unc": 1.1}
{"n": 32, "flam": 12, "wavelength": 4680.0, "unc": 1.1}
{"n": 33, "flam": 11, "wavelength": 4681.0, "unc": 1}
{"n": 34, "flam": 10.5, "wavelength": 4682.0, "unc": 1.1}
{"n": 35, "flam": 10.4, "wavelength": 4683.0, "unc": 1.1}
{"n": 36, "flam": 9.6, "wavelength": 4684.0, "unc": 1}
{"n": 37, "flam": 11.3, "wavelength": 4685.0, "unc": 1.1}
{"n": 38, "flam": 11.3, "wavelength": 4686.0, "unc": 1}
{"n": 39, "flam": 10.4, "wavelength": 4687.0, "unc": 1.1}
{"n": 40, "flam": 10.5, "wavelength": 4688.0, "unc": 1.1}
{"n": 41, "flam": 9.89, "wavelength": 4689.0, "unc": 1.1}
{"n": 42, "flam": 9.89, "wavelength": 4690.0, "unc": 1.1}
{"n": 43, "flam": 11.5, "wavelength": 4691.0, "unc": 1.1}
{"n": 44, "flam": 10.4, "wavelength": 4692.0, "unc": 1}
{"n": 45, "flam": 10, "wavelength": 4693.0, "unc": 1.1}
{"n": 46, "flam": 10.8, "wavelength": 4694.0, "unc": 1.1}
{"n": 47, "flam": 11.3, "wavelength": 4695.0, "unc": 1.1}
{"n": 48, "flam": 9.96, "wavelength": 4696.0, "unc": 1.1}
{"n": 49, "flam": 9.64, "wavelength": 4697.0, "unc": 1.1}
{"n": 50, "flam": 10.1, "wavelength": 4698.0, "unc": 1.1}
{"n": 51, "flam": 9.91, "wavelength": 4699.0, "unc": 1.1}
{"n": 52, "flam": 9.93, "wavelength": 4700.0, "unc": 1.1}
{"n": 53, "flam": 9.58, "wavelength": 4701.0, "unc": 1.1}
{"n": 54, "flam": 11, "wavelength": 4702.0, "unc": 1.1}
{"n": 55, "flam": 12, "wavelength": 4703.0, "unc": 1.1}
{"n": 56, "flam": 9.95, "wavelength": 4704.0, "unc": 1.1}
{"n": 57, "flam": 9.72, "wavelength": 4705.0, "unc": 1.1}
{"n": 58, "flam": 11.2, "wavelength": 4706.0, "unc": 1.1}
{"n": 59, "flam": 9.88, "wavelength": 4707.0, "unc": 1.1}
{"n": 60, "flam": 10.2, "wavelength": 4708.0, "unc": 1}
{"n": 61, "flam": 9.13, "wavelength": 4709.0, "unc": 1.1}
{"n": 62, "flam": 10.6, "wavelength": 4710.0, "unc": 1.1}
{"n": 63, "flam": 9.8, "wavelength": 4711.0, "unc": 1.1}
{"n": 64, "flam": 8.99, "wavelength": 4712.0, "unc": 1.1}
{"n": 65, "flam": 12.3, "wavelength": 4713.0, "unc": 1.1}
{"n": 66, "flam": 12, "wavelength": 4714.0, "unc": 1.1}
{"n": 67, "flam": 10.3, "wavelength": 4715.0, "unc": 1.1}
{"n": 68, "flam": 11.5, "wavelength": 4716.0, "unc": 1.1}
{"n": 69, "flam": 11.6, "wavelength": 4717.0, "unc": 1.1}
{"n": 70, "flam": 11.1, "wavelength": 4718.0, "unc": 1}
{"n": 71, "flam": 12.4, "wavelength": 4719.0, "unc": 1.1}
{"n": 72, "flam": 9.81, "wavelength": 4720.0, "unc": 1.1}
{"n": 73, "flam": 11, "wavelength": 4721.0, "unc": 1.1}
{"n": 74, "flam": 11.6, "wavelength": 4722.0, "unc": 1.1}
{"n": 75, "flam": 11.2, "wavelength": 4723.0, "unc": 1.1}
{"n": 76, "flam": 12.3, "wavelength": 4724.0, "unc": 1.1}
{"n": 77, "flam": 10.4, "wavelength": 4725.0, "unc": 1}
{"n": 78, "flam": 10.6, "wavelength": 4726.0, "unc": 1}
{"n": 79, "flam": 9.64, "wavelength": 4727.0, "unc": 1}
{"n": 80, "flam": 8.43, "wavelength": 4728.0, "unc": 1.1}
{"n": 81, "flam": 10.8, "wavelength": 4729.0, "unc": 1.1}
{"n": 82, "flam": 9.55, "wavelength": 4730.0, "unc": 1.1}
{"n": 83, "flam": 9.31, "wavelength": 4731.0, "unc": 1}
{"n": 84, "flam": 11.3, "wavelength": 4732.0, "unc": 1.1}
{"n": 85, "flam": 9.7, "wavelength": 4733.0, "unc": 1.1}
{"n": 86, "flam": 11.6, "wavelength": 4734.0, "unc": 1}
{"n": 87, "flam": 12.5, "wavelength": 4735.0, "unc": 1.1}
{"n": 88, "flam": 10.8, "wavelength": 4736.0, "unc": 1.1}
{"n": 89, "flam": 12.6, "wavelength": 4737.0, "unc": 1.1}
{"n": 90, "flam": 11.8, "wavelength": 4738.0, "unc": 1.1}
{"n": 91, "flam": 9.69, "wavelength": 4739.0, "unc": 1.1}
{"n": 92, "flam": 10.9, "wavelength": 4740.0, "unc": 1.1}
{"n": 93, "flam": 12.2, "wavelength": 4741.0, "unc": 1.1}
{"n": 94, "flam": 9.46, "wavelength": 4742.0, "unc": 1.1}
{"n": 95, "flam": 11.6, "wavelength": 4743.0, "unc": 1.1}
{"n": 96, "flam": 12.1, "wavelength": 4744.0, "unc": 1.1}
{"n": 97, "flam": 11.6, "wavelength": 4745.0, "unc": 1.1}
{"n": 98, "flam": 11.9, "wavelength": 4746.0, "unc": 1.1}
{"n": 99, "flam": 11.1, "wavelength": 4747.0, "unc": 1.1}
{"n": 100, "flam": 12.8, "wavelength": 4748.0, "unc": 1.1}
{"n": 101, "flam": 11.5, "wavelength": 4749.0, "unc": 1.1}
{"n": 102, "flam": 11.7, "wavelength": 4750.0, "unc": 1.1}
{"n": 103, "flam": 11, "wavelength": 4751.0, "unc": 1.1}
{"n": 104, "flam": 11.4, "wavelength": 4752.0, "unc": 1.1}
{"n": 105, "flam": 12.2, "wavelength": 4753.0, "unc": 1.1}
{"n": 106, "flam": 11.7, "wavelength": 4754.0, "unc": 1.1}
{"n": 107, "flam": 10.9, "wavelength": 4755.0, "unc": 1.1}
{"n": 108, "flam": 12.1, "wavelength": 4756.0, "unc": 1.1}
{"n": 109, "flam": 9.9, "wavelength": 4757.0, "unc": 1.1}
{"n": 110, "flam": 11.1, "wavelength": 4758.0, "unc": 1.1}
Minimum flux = 8.12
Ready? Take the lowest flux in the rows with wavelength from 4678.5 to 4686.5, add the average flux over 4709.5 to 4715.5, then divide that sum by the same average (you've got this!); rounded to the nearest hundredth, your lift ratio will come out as 1.90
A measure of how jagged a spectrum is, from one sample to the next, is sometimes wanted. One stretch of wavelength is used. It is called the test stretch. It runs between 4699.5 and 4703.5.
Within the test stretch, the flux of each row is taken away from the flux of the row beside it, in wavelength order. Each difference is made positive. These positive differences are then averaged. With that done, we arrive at 0.92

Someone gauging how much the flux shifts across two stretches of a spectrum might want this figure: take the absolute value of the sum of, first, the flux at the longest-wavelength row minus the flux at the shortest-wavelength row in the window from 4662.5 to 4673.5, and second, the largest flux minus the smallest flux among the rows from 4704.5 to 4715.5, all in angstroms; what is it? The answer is 2.4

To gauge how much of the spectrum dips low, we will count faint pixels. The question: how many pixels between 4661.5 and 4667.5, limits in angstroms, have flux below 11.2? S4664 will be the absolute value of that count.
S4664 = 5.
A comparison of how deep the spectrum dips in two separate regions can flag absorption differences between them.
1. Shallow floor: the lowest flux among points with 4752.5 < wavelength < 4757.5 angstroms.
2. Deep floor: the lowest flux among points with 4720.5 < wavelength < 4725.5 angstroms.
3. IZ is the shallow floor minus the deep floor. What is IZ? -0.50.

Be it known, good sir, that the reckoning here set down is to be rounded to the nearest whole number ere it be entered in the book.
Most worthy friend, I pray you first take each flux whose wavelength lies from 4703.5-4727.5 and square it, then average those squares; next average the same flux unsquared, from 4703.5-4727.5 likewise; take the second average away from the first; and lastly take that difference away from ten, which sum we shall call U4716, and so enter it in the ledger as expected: -95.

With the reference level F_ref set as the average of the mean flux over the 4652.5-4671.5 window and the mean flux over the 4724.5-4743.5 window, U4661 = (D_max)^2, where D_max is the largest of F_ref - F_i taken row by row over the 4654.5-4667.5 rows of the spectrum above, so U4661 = 1.4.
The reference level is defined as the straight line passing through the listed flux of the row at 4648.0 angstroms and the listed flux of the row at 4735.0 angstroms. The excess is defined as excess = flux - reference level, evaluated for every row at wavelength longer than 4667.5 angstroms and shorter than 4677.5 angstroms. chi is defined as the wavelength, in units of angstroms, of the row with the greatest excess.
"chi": 4677.0 angstroms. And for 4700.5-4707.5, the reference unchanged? 4703.0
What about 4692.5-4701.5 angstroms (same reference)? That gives 4695.0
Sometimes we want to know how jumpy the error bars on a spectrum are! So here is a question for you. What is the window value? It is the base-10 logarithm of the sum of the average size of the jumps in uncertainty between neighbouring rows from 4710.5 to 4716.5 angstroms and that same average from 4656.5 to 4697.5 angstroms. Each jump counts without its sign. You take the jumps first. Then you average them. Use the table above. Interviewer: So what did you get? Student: -1.52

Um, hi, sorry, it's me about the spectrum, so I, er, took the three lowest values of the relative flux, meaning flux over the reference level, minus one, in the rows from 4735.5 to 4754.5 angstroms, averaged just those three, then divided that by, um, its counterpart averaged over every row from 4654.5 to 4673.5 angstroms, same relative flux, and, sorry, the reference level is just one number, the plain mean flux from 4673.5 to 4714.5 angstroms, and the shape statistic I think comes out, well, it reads 2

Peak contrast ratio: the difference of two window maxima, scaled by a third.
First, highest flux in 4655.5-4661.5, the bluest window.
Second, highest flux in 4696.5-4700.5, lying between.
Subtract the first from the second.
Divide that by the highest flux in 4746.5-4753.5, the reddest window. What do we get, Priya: -0.156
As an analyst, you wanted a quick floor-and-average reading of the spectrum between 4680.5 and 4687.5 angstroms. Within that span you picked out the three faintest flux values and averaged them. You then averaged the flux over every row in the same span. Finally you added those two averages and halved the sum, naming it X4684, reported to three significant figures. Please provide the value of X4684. 10.4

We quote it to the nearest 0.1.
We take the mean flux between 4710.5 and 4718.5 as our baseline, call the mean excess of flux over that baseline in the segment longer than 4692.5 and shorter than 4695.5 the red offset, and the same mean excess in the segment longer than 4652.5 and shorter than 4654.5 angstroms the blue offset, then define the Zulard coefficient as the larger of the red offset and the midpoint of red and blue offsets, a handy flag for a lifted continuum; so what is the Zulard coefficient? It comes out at -0.2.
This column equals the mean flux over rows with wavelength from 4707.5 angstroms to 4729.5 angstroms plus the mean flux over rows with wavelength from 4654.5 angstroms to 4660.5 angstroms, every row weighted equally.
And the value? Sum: 21.4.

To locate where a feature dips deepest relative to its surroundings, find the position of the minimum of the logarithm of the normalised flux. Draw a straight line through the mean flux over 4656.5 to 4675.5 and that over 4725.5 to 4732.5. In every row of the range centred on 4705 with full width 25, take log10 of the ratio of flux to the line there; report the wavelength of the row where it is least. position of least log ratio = 4712.0 angstroms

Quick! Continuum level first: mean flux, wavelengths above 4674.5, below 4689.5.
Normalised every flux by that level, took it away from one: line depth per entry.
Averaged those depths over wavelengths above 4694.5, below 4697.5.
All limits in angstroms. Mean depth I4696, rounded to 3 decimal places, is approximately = 0.018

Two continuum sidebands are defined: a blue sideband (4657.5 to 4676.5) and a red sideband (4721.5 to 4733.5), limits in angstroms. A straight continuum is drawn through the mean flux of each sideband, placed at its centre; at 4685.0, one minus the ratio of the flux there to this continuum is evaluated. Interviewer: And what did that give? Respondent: -0.113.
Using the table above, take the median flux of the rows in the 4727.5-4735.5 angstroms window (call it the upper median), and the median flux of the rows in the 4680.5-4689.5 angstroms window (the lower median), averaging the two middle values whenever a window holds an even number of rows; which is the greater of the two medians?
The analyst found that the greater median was 10.5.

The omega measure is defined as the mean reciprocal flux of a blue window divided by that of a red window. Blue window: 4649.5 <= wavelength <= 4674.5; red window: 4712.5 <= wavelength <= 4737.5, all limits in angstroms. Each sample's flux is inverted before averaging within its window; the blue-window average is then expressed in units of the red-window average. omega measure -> 1.07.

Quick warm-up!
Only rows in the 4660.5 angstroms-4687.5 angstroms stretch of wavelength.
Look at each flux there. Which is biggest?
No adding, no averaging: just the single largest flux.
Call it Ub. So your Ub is 12.3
